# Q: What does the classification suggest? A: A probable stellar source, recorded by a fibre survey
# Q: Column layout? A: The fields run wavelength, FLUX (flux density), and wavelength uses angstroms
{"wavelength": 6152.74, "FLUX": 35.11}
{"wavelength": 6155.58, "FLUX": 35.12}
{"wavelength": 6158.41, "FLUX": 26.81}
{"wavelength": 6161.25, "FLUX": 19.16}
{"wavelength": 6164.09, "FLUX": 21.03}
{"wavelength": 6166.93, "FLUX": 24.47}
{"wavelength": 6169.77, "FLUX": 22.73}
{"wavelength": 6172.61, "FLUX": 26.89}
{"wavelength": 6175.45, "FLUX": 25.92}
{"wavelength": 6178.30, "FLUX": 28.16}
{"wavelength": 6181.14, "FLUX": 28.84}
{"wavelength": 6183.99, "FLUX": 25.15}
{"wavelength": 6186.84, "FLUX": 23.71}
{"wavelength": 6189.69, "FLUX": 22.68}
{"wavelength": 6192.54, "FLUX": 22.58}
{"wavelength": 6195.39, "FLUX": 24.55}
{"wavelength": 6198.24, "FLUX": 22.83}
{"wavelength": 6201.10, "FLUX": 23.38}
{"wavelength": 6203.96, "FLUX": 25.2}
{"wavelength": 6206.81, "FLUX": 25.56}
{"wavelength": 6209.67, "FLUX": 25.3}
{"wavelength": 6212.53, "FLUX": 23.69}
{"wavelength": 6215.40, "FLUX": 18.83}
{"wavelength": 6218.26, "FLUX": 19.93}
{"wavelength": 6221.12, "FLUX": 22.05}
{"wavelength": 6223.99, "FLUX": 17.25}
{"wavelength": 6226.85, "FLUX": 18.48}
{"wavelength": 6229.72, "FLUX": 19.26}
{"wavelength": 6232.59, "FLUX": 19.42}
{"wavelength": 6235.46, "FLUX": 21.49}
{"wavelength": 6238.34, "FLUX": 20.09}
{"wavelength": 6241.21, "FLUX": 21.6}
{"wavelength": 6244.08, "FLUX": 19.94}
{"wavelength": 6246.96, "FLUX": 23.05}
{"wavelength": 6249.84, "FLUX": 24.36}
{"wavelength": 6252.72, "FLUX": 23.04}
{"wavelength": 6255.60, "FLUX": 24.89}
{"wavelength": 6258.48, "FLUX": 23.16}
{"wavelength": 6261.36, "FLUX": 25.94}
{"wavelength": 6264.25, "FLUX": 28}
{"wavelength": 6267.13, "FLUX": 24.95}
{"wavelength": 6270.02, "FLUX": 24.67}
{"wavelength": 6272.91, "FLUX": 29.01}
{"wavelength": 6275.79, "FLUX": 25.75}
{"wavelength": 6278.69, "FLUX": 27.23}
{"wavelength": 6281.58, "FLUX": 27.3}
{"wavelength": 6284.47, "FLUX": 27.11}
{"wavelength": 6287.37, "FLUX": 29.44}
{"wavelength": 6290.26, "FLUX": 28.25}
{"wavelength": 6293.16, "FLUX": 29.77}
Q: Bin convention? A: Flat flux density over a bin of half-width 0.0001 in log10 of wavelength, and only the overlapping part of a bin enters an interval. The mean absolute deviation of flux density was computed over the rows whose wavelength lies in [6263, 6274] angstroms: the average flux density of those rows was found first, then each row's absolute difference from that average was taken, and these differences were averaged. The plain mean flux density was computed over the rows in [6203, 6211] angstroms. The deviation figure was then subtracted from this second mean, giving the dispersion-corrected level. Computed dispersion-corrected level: 23.5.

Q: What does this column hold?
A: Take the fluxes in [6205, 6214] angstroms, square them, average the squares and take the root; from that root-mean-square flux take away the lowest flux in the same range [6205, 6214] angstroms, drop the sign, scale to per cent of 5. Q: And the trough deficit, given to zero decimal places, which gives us 23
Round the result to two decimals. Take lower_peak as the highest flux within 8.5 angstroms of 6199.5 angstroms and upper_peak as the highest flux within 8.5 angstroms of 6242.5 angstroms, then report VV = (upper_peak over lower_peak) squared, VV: 0.91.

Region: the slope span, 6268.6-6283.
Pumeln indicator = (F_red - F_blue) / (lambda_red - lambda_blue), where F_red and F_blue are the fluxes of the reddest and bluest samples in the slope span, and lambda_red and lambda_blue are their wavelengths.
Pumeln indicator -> 0.23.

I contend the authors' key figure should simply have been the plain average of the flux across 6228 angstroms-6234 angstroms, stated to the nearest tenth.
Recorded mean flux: 19.3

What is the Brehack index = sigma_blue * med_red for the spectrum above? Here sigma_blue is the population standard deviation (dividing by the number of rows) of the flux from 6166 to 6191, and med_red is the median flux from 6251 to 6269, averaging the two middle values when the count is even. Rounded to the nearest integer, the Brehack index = 53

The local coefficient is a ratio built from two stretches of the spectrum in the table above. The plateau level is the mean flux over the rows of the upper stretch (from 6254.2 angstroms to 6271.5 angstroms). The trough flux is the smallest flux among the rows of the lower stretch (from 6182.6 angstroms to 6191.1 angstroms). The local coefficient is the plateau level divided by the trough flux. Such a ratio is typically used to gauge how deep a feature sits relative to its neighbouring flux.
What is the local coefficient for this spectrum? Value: 1.11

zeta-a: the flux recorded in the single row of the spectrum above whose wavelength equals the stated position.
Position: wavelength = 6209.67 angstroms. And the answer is 25.3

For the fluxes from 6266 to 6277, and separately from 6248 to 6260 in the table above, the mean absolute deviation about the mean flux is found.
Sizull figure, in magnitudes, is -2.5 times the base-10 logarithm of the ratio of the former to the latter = -0.7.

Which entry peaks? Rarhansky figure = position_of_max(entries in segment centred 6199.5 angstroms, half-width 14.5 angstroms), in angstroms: 6206.81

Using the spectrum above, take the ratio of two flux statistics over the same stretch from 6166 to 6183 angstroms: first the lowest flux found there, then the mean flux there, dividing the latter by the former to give 1.15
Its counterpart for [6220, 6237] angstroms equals 1.14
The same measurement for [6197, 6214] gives 1.07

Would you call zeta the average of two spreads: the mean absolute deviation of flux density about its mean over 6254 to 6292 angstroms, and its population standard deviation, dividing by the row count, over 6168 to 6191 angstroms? 1.9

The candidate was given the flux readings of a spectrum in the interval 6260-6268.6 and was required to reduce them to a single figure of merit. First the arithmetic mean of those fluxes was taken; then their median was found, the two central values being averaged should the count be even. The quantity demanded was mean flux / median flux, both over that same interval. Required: 1.01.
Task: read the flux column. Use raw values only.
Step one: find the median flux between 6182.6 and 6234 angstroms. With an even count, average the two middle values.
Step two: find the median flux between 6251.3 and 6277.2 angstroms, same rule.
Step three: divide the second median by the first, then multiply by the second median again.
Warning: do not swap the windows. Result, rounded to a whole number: 27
